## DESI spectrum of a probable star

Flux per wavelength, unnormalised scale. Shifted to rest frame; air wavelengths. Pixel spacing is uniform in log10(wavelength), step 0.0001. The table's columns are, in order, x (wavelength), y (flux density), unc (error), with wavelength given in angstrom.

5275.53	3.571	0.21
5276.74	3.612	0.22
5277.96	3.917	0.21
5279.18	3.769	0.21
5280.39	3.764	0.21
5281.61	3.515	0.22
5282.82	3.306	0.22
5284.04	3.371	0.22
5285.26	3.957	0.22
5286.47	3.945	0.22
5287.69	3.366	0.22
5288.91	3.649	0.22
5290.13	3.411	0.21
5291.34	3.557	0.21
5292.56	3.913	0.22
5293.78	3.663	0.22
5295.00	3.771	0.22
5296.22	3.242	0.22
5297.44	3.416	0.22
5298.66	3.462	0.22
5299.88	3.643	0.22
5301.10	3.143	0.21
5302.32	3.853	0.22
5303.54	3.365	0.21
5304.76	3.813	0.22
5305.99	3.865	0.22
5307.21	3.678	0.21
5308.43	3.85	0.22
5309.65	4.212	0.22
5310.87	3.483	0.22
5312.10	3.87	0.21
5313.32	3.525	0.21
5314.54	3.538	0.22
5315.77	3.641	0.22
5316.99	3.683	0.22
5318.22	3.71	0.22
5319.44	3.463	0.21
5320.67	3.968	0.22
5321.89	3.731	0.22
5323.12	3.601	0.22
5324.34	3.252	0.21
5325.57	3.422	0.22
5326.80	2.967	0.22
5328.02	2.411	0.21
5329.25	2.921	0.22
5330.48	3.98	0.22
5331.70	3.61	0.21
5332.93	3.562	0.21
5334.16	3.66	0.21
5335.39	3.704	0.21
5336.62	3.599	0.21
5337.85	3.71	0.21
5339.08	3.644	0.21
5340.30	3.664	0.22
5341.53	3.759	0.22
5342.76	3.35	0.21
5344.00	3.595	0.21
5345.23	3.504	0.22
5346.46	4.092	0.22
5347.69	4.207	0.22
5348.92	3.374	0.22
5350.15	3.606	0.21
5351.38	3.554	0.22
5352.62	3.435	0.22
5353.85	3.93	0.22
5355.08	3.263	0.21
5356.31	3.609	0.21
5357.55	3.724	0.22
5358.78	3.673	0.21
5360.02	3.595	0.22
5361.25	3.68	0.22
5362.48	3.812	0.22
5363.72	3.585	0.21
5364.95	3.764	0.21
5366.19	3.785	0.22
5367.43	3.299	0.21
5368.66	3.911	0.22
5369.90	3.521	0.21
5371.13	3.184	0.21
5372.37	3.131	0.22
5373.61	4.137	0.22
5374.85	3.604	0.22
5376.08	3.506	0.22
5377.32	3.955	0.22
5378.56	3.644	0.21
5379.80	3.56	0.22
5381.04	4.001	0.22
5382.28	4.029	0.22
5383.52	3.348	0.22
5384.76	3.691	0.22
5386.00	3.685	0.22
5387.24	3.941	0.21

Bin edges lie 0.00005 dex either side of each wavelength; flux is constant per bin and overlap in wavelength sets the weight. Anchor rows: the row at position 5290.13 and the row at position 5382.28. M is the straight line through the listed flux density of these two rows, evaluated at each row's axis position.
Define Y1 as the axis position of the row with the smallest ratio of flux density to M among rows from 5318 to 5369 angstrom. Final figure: 5328.02 angstrom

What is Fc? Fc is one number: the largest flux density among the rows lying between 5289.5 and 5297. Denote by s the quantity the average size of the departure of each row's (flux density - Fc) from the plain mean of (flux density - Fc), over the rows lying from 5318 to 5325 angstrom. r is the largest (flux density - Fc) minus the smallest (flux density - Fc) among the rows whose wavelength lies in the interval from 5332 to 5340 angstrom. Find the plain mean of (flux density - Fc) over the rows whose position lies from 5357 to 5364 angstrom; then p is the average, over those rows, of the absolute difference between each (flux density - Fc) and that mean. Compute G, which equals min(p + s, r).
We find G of 0.15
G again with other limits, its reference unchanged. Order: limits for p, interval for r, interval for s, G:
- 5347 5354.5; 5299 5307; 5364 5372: 0.50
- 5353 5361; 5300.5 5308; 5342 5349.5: 0.45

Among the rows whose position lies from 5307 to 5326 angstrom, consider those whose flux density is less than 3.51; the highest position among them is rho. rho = 5325.57 angstrom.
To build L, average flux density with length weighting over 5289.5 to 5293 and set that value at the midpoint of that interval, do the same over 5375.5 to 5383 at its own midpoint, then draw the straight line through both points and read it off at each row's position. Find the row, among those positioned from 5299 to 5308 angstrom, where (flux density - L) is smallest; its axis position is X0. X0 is 5301.10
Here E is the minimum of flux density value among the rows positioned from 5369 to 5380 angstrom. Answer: 3.131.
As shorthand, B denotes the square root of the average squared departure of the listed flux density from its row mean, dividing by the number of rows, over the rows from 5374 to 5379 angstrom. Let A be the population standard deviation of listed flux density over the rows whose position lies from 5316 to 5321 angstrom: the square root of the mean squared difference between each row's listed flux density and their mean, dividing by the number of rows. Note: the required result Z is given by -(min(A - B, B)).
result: -0.01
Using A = 0.179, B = 0.17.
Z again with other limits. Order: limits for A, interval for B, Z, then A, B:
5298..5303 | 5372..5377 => 0.10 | 0.260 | 0.36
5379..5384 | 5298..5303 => -0.03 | 0.291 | 0.26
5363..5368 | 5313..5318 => -0.07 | 0.195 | 0.07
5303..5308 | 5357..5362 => -0.05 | 0.194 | 0.05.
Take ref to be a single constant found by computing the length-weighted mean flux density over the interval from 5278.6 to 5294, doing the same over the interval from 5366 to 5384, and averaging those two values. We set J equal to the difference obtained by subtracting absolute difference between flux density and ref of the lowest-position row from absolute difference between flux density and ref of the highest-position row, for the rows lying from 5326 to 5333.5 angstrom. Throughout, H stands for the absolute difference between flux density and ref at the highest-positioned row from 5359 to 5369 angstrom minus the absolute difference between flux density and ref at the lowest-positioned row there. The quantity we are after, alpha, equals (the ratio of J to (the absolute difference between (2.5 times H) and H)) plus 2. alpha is 0.3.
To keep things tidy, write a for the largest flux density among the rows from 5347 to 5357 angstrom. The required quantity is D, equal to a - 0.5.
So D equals 3.71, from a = 4.207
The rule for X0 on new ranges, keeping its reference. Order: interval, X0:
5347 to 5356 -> 5355.08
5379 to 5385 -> 5383.52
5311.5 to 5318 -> 5313.32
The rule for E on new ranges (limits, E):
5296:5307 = 3.143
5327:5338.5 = 2.411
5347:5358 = 3.263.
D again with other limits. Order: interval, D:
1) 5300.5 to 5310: 3.71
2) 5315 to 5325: 3.47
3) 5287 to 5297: 3.41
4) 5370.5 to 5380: 3.64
